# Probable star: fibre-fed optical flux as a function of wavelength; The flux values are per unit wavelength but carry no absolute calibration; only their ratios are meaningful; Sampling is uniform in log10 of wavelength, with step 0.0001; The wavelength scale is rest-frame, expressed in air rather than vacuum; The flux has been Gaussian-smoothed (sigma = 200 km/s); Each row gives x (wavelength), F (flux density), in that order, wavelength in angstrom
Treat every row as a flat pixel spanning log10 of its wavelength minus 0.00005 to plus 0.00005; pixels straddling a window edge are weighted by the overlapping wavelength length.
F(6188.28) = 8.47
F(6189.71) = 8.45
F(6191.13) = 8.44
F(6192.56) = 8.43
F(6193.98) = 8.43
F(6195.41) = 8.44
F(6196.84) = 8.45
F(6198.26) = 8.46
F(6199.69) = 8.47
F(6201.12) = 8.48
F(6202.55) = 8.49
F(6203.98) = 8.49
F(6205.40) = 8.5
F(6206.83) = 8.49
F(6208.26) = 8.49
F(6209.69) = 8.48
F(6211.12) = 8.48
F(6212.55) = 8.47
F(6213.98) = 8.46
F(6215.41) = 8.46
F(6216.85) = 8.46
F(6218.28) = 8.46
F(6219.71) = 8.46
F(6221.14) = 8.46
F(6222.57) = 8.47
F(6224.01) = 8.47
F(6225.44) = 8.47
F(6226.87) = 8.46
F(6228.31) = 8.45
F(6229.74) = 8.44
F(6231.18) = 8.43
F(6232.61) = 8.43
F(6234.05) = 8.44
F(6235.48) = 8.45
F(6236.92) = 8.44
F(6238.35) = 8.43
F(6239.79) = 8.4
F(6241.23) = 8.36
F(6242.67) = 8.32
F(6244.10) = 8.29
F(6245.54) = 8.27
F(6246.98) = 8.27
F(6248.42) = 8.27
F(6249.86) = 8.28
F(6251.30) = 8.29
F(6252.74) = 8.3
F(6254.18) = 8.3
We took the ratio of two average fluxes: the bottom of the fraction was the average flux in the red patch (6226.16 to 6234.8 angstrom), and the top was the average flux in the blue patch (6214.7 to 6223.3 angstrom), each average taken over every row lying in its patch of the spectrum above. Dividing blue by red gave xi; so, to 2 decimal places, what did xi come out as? 1.00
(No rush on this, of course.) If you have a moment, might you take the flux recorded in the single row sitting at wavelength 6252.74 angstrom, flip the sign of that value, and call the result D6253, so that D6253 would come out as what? -8.30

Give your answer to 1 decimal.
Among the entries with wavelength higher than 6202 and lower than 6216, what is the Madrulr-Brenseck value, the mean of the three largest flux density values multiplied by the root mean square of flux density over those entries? 72.0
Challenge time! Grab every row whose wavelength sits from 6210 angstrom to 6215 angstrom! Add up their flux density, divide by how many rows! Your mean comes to 8.47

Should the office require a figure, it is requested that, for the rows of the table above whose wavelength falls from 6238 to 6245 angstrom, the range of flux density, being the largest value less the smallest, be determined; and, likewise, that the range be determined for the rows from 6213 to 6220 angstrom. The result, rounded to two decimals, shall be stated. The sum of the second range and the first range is 0.14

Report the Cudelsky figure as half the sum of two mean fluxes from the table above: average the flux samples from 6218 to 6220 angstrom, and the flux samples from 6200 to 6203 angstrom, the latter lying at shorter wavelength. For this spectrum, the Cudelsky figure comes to 8.47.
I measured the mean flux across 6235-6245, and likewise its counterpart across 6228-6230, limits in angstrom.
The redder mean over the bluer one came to 0.99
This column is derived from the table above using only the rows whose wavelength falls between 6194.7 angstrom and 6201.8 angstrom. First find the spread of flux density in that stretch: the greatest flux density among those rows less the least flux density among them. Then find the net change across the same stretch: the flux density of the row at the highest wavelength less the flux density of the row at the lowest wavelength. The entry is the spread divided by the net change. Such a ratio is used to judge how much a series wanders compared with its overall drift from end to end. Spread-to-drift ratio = 1.0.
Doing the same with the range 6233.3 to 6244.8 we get -1.1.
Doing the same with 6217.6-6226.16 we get 1.0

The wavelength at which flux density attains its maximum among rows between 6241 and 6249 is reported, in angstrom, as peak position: 6241.23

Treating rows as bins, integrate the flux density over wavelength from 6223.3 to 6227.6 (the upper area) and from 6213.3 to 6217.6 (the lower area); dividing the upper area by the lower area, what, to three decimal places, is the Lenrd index 1.002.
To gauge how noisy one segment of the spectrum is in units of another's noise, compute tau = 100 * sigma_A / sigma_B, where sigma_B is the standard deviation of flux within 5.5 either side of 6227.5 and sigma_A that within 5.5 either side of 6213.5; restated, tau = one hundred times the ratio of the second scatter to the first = 68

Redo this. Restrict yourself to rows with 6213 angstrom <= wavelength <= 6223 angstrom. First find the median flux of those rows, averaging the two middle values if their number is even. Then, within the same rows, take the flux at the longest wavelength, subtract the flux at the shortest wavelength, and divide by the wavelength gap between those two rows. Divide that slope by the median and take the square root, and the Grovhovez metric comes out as 0.012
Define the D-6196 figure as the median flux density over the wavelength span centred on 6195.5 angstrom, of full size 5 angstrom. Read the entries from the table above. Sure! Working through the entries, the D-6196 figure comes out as 8.44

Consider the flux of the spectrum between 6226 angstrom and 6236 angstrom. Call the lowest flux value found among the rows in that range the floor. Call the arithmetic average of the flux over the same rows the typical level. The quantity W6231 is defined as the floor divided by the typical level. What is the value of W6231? 0.998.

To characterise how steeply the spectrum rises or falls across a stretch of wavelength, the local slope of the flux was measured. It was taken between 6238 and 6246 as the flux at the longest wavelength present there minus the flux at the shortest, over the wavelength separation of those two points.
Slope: -0.022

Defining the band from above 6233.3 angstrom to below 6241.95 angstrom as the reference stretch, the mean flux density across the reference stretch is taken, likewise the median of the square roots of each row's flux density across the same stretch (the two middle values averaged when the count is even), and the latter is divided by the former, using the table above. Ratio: 0.345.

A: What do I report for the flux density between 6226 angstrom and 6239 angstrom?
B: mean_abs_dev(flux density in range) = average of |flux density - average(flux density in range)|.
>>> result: 0.0081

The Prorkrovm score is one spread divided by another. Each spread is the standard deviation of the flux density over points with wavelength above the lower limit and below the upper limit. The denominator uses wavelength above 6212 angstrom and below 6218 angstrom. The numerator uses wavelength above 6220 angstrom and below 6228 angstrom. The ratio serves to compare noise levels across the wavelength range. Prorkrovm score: 1.1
